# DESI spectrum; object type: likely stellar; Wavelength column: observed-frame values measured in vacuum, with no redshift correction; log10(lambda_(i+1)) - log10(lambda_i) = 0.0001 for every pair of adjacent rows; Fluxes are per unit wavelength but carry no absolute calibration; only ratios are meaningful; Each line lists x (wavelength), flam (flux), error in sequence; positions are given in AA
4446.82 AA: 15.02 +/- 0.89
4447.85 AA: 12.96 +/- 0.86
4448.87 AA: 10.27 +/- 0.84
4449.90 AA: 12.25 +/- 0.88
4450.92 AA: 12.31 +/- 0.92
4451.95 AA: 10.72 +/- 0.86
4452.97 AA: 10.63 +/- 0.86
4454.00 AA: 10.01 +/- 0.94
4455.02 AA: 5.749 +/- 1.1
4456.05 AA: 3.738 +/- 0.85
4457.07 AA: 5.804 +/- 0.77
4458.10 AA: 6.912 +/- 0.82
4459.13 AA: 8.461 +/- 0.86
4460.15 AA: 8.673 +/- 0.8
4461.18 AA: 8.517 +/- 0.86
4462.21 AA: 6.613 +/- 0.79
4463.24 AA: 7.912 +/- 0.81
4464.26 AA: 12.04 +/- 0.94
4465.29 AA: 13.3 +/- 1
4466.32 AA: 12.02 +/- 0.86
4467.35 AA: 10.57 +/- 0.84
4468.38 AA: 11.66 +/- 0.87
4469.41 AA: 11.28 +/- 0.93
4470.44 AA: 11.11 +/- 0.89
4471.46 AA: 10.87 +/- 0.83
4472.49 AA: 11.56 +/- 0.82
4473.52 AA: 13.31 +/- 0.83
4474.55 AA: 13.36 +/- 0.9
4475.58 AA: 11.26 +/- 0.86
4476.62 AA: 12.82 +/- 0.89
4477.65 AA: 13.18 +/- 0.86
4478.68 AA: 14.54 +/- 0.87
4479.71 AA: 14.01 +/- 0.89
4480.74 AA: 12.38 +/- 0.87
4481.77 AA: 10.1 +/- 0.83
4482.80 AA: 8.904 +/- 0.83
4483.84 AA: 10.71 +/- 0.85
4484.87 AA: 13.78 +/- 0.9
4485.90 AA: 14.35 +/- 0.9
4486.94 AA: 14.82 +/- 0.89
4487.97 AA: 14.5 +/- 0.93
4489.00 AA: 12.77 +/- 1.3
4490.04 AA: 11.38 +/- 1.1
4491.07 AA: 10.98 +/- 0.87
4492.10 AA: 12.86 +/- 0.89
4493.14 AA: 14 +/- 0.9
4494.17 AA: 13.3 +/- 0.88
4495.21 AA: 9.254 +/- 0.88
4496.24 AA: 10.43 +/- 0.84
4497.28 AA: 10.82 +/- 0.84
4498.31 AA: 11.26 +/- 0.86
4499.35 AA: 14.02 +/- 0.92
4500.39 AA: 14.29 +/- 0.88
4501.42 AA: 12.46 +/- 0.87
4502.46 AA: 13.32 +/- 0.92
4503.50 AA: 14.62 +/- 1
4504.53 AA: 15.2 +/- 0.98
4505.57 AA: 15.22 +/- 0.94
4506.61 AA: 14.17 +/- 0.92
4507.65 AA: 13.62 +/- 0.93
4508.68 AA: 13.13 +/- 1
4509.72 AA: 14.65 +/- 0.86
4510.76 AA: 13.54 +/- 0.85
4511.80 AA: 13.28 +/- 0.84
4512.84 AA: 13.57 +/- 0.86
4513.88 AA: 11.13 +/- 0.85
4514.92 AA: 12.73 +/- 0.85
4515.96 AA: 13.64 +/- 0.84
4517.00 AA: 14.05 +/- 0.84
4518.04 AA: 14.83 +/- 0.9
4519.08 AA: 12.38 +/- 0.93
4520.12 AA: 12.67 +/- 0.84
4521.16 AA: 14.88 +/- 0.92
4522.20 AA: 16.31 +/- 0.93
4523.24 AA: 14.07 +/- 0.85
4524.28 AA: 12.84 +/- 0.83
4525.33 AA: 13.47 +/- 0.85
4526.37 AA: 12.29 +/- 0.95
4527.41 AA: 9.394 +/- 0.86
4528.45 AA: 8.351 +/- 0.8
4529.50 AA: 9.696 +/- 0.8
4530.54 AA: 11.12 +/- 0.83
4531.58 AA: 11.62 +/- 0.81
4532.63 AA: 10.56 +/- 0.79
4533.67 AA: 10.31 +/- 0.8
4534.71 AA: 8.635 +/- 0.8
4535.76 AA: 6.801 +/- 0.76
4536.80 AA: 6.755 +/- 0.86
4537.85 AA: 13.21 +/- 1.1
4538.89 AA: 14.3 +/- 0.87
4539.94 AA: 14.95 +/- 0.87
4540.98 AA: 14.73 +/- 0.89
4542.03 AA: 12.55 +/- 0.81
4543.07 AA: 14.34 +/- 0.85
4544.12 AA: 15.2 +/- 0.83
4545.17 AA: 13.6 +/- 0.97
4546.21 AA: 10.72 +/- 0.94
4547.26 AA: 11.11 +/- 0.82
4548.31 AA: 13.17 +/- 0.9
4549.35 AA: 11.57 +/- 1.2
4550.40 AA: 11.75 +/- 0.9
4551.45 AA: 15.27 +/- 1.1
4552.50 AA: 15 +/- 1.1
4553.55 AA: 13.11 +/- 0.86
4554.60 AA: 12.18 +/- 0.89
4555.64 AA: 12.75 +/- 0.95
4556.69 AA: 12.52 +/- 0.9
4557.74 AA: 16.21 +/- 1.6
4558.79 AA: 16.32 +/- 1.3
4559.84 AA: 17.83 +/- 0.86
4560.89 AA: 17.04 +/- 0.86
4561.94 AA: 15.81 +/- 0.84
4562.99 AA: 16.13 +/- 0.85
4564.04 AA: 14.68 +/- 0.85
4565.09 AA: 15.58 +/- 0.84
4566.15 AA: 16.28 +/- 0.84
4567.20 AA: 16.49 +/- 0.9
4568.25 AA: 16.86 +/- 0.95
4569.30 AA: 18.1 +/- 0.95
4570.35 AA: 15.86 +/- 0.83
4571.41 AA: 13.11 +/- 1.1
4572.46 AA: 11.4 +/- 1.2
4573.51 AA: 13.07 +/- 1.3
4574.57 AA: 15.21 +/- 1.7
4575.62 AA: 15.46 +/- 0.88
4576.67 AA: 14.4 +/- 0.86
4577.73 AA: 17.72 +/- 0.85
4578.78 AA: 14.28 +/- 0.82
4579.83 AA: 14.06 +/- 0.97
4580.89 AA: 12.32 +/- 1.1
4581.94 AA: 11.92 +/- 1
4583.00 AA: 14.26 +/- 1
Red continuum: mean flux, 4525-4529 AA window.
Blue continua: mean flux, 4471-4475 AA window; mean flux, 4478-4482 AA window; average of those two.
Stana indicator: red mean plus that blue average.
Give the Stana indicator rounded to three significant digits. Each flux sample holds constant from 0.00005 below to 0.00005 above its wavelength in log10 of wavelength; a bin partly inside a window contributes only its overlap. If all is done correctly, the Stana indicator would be 23.4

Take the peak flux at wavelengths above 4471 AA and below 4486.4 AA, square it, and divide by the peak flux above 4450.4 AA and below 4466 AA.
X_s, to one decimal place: 15.9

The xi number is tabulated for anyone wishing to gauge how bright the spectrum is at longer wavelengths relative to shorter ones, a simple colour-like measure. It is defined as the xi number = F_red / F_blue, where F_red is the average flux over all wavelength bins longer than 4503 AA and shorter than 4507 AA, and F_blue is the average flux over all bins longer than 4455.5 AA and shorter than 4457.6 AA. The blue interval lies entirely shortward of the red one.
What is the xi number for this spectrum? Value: 3.1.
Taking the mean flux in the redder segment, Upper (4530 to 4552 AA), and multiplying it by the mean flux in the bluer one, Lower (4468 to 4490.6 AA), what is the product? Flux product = 149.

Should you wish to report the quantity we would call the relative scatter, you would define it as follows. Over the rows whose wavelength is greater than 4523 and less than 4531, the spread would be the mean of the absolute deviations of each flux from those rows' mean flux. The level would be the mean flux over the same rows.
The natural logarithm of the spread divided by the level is -1.9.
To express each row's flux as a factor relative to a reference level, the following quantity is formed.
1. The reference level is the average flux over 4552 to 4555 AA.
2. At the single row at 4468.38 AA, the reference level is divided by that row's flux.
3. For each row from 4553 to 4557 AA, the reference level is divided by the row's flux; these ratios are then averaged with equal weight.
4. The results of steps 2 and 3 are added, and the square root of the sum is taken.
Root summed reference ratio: 1.49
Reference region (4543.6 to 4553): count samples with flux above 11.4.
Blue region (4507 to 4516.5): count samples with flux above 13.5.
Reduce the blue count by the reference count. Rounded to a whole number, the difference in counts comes -2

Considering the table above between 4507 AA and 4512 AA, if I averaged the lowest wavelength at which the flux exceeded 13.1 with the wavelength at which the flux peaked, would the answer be 4508.7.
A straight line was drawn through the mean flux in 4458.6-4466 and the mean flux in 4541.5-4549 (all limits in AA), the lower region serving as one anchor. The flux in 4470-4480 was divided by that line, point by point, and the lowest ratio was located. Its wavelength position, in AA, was 4471.46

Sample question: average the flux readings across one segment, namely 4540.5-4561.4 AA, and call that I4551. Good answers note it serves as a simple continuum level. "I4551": 13.8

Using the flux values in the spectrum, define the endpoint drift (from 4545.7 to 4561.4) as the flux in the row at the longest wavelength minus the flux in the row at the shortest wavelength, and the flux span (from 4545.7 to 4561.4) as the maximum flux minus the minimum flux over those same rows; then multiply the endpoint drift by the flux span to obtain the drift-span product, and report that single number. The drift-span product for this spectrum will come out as 45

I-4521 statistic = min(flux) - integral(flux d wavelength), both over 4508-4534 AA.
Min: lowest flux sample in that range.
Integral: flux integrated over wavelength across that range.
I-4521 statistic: -319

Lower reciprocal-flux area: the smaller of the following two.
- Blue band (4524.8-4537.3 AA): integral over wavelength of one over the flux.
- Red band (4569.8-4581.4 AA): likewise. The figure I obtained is 0.82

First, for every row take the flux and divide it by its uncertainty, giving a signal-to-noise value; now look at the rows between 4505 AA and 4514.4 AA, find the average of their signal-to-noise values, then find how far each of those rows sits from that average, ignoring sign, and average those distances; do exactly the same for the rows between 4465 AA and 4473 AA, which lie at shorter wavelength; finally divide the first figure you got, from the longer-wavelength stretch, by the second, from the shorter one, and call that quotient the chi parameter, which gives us 1.9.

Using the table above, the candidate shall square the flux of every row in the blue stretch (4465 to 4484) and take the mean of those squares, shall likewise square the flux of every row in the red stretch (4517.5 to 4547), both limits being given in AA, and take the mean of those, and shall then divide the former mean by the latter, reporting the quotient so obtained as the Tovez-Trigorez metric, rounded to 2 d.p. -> 0.94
